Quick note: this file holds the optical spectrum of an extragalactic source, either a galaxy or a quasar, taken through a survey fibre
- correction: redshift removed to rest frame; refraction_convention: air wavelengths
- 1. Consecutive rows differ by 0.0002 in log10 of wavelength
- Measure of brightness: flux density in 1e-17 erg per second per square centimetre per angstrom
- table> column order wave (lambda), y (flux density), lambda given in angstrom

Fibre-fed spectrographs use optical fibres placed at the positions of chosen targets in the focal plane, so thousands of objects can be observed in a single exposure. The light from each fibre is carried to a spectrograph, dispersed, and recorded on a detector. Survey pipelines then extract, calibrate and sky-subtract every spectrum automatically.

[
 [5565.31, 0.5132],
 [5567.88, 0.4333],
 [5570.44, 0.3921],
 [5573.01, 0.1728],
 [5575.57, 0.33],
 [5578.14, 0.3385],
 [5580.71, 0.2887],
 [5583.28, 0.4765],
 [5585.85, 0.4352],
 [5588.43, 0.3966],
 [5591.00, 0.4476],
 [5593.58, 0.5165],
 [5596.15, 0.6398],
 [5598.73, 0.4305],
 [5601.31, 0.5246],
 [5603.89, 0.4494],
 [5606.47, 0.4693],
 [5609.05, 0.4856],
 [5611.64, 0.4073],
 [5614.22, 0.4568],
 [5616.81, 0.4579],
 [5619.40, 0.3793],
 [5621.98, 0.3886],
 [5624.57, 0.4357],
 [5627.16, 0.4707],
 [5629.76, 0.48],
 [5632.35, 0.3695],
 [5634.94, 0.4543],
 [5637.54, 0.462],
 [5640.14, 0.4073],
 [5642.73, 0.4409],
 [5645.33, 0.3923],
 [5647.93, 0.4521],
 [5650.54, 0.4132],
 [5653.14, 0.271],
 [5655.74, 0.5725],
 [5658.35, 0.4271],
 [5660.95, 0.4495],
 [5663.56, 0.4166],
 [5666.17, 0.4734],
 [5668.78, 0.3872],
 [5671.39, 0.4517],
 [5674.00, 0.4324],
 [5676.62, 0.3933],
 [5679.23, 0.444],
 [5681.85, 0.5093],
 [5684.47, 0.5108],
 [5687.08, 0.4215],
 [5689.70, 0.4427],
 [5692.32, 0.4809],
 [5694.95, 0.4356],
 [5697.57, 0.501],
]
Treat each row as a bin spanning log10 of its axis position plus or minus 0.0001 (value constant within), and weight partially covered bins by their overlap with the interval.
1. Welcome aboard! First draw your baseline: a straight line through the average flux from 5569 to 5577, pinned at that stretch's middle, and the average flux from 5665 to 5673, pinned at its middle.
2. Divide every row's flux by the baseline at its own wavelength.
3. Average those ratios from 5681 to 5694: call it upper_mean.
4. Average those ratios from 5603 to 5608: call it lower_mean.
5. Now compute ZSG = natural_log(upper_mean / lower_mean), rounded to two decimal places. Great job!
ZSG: -0.27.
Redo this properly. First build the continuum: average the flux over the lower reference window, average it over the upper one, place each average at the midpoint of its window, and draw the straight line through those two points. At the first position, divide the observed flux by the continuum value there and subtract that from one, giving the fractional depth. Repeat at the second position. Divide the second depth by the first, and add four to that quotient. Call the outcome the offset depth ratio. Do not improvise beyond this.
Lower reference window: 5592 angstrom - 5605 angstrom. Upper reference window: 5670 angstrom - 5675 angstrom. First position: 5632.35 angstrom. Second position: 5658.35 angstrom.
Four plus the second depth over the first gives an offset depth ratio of 4.3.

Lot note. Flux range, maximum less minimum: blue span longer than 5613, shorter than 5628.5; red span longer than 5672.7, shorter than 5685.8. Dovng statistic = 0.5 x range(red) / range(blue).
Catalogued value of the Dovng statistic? 0.64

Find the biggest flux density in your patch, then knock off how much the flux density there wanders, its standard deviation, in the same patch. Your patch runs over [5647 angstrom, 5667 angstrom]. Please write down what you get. 0.49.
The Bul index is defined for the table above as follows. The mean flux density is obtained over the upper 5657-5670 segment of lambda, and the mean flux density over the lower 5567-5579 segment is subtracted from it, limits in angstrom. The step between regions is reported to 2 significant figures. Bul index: 0.10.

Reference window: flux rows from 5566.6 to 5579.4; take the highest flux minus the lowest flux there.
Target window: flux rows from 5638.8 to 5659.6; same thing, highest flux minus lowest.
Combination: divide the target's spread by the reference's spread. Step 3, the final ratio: 1.2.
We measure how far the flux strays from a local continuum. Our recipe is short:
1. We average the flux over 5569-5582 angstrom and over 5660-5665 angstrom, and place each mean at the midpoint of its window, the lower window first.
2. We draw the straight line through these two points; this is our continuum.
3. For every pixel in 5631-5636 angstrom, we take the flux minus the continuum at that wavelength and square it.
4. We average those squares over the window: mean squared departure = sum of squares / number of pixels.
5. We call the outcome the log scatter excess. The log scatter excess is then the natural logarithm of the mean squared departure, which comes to -6.2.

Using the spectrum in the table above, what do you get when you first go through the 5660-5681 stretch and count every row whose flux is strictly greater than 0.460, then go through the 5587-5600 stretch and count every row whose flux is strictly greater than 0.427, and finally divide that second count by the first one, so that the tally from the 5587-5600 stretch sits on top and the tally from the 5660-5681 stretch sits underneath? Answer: 4.0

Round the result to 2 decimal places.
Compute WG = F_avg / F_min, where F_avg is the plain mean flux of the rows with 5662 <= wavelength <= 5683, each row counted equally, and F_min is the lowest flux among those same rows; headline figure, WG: 1.13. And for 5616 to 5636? 1.16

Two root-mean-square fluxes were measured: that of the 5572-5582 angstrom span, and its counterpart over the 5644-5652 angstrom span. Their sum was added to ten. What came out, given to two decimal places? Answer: 10.71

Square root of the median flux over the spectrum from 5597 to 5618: 0.676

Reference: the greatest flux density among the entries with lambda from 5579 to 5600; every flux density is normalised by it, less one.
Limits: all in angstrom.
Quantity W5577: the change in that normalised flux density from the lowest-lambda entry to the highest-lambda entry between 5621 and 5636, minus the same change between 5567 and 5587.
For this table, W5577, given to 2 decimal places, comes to 0.10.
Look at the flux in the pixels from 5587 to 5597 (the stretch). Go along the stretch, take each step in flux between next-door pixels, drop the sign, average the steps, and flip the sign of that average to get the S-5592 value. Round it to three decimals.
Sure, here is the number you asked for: -0.081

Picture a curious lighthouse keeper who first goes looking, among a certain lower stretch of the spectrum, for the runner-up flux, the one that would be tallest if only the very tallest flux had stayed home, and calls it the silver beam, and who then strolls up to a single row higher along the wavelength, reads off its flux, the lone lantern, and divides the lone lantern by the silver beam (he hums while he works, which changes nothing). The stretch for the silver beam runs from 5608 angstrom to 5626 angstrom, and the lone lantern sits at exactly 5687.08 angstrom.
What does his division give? 0.921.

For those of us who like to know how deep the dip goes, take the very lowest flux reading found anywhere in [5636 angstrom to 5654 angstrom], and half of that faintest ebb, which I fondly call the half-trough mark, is 0.14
